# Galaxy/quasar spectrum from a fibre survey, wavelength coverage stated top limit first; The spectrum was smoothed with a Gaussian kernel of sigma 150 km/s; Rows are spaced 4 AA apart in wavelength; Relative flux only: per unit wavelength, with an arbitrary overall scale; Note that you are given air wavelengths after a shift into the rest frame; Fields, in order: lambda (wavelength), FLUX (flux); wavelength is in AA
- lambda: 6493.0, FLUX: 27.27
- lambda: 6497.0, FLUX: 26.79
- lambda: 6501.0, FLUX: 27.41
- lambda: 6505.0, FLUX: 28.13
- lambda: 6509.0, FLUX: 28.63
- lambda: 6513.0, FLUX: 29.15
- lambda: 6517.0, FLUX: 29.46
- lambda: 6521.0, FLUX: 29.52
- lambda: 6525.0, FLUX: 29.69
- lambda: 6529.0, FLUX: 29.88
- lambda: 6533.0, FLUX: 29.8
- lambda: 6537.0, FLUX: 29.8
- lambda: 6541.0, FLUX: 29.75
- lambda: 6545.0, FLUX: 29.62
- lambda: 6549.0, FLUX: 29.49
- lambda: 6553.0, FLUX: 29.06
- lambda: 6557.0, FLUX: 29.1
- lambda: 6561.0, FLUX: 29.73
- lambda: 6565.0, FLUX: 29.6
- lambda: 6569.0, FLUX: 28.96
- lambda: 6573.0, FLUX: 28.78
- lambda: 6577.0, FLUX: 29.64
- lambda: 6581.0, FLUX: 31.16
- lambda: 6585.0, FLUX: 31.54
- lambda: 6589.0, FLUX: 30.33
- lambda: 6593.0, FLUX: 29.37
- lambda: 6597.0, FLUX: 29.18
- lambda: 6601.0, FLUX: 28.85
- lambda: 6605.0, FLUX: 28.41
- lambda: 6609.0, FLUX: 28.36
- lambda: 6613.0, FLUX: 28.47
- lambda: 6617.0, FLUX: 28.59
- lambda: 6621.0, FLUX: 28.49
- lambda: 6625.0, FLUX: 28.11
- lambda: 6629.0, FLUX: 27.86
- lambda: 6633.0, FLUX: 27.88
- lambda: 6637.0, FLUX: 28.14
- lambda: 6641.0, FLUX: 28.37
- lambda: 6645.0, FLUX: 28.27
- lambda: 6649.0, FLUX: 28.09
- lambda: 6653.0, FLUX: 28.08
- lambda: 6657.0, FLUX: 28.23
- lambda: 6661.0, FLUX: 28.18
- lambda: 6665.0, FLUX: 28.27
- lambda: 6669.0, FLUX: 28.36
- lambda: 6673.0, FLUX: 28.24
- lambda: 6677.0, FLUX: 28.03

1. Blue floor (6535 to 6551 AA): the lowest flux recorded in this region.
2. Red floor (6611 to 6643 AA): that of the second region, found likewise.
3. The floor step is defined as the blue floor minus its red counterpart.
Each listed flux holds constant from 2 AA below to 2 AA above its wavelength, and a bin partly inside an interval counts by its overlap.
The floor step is 1.6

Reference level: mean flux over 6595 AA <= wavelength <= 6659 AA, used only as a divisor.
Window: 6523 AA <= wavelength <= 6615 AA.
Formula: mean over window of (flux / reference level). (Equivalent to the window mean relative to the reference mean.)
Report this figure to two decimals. 1.04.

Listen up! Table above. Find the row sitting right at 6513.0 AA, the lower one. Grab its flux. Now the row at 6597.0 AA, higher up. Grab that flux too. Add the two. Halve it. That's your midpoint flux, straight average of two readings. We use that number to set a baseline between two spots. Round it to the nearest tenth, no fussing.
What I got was 29.2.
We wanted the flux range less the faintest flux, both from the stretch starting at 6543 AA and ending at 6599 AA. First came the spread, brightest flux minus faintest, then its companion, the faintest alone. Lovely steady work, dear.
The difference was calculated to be -26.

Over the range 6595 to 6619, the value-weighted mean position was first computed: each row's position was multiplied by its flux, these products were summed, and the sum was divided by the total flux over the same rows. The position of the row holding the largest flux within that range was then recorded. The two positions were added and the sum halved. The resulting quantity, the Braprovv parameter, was 6602.0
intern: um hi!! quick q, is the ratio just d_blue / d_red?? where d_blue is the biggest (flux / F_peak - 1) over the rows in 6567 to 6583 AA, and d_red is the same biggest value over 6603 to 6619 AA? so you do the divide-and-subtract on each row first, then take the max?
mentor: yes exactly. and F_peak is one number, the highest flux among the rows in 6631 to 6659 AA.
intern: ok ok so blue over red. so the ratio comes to 13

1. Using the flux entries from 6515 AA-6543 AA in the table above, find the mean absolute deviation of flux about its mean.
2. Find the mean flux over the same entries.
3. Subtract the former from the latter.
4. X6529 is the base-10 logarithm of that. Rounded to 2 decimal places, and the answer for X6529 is 1.47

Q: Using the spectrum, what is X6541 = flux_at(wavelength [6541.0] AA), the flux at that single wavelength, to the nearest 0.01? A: 29.75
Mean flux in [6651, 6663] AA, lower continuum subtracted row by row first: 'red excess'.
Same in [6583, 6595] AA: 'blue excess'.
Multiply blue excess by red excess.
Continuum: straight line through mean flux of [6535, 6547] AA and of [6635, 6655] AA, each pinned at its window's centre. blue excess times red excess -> 0.21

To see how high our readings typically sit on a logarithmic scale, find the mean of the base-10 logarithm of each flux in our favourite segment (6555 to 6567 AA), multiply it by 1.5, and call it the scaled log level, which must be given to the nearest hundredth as 2.20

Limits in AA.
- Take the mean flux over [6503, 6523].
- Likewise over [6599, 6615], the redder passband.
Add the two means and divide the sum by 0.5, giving 115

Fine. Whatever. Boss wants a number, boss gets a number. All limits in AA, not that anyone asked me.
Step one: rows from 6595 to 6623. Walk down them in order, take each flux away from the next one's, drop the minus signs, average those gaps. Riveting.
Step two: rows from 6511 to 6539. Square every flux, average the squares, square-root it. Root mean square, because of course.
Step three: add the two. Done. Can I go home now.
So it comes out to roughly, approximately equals 29.8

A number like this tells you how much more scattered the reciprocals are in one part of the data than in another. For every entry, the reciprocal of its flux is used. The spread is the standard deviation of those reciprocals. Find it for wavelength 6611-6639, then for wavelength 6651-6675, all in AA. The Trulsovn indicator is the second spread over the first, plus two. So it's 2.3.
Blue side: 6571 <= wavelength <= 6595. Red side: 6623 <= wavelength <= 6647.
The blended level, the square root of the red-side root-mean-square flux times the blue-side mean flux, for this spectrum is 29.1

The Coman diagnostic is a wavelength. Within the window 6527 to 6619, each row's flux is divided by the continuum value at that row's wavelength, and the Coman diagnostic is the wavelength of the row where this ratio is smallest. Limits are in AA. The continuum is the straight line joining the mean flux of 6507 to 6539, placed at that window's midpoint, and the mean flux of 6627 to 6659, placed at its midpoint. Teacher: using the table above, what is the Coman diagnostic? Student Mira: 6609.0 AA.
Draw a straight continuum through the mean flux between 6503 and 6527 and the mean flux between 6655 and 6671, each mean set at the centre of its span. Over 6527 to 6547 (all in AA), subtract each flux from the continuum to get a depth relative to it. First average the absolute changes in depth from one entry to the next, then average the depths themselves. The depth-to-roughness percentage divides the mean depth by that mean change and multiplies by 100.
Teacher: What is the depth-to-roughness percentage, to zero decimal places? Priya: -1486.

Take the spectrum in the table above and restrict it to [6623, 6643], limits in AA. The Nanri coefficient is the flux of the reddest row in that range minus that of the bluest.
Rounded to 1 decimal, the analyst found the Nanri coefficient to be 0.3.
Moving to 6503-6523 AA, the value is 1.4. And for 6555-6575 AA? -0.3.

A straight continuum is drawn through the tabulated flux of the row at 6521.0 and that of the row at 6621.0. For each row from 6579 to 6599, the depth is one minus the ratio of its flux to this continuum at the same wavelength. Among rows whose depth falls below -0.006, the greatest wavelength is 6597.0 AA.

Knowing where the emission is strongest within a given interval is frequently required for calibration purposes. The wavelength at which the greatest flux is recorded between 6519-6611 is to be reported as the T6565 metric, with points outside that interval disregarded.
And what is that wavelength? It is 6585.0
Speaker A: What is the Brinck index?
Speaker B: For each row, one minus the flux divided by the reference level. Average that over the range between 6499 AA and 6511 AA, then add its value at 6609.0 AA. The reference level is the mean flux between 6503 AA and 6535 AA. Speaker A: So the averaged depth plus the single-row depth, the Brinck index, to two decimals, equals 0.07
